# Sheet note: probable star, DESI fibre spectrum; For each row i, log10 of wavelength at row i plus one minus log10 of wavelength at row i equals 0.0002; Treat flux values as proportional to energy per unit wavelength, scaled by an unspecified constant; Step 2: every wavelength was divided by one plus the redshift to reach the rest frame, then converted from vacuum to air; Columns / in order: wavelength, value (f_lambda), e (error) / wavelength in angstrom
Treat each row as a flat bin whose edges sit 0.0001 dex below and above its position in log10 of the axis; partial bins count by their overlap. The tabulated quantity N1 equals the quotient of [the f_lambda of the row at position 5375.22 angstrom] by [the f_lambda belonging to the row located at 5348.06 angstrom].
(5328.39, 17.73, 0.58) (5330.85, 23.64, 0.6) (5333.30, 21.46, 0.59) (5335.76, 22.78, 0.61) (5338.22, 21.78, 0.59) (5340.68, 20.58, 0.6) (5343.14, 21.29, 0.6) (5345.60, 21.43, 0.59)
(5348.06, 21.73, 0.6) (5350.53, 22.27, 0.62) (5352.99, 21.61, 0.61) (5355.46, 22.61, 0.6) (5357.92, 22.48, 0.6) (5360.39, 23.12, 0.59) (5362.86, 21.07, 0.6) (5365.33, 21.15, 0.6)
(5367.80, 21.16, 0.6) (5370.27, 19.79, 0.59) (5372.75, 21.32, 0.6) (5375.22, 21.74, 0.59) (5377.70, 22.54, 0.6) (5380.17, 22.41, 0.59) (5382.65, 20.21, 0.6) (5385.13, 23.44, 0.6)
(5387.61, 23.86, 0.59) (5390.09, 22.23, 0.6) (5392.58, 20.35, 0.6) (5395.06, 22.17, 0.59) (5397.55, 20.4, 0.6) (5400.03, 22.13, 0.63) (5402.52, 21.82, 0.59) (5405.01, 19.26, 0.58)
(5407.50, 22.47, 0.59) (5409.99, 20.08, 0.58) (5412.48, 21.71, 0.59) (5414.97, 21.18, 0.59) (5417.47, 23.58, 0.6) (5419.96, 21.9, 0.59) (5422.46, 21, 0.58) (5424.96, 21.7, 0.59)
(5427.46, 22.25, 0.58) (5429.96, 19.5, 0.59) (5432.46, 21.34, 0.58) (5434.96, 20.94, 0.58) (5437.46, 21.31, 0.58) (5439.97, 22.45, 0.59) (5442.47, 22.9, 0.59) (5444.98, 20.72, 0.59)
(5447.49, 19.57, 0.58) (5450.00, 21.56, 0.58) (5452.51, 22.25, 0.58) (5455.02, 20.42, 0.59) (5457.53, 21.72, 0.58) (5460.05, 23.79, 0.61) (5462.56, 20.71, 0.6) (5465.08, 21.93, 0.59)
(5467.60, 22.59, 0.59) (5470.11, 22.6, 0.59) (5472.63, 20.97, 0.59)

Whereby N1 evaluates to 1.00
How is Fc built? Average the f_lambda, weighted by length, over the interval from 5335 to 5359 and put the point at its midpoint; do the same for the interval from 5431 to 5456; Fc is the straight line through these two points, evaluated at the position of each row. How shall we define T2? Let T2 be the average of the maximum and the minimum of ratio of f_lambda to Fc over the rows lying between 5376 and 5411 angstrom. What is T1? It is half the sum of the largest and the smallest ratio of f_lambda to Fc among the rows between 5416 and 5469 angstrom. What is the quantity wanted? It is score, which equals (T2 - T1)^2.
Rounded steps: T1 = 1.01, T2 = 1.00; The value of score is 0.0003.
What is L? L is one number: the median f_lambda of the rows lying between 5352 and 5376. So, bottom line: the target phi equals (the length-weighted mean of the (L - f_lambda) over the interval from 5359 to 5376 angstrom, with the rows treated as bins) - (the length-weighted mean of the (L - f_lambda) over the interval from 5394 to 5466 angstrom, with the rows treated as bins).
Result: 0.1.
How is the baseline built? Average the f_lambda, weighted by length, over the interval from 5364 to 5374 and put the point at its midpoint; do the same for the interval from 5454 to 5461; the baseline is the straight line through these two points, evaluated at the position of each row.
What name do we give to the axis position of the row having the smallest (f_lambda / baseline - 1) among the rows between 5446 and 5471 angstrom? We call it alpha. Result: 5447.49 angstrom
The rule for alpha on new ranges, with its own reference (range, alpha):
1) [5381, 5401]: 5382.65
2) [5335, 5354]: 5340.68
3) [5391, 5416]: 5405.01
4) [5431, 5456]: 5447.49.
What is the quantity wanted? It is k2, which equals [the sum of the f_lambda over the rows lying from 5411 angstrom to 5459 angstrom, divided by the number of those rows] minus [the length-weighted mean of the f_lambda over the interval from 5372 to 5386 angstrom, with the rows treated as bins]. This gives -0.5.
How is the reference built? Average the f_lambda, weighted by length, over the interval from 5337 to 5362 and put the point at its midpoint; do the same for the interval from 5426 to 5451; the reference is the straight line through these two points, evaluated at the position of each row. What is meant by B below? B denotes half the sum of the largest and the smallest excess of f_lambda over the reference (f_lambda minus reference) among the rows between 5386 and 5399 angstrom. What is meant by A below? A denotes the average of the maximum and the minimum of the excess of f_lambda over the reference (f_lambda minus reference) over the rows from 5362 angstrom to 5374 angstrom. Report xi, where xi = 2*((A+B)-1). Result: -3.3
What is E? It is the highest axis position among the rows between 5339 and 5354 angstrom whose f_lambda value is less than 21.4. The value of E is 5343.14 angstrom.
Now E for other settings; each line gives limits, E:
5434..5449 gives 5447.49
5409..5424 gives 5422.46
